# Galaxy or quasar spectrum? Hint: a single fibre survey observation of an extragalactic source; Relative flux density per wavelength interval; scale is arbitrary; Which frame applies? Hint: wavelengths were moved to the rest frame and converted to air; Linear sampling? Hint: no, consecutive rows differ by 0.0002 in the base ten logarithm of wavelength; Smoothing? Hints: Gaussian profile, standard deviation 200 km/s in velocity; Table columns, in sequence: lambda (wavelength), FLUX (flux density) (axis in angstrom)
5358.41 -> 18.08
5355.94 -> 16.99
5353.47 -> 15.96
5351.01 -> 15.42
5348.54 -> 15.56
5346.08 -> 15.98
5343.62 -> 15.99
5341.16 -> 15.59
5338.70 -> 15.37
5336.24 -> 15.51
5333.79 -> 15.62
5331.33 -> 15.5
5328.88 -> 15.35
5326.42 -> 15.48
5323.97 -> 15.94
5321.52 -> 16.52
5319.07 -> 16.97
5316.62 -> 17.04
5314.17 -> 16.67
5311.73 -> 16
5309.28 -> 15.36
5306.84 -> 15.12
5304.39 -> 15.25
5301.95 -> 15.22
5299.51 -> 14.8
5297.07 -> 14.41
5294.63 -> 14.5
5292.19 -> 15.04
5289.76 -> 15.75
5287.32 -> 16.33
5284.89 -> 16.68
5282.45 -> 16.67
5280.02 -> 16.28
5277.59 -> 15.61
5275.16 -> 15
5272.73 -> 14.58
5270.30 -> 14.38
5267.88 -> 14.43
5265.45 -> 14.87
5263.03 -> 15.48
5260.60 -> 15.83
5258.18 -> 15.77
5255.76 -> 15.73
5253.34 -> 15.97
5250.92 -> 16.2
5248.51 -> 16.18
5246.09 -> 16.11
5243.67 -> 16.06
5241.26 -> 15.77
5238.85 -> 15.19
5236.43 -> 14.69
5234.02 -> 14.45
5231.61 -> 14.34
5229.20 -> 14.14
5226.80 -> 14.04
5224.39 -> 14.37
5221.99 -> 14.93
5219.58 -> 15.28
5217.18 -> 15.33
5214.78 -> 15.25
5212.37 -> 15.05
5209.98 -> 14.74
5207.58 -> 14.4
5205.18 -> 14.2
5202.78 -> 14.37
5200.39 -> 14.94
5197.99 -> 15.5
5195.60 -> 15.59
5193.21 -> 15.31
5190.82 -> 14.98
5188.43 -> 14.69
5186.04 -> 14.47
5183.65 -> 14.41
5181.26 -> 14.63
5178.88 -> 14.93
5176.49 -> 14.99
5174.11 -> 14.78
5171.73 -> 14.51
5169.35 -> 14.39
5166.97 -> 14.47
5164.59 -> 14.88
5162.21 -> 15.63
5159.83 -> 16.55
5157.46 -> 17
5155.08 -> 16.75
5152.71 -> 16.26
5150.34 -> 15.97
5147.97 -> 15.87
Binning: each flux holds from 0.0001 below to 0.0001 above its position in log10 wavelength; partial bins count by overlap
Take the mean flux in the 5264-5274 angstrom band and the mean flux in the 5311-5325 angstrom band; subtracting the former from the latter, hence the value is 2.0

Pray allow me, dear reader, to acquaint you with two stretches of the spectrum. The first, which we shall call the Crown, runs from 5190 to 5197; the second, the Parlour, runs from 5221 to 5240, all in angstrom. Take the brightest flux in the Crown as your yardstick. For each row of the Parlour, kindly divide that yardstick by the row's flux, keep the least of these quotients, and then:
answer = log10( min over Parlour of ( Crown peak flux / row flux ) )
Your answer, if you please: 0.011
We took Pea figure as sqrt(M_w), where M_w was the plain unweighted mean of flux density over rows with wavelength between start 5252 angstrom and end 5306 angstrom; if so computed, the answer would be 3.92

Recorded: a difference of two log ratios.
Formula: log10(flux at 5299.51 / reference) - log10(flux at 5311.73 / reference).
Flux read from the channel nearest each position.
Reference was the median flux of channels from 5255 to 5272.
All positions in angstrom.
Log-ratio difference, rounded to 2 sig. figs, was -0.034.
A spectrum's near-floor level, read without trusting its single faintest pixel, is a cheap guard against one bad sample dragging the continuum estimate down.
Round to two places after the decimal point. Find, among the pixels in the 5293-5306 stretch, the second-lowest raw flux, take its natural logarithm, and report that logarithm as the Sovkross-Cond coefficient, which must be 2.67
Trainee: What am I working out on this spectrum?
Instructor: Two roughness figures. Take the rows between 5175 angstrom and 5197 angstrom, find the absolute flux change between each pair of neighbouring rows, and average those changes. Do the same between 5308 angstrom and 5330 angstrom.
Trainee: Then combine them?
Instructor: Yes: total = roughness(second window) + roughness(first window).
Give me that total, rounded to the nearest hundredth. 0.64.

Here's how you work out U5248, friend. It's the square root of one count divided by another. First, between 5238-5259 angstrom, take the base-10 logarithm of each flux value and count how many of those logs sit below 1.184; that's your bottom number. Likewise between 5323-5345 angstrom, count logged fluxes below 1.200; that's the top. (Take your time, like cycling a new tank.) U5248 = 2.6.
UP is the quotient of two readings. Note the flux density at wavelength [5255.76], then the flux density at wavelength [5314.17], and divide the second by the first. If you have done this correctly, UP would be 1.06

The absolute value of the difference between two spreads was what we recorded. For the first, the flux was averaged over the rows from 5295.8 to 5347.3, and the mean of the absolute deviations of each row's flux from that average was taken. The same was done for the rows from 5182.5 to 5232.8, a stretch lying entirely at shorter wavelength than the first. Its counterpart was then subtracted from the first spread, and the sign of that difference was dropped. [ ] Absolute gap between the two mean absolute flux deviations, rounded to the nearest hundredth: 0.11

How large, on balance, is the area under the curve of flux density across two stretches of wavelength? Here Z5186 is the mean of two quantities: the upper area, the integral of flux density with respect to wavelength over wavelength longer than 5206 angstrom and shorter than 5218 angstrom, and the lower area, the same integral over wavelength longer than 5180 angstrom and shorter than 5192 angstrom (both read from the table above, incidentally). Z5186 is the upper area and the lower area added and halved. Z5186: 177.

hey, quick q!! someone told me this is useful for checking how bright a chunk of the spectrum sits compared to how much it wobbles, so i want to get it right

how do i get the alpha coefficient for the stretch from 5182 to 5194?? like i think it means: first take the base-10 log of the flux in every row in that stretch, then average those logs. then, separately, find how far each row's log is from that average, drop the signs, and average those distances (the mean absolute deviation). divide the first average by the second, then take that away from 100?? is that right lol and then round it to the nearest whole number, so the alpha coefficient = -34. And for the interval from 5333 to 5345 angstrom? -185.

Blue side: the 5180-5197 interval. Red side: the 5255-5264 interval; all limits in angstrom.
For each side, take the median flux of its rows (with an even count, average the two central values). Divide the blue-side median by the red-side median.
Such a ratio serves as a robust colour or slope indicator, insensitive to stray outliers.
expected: 0.93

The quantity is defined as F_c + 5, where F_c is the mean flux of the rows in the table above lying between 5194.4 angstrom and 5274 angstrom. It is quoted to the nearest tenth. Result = 20.1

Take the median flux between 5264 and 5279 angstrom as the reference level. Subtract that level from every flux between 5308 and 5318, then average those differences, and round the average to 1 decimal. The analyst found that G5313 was 1.5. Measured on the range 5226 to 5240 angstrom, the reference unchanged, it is -0.2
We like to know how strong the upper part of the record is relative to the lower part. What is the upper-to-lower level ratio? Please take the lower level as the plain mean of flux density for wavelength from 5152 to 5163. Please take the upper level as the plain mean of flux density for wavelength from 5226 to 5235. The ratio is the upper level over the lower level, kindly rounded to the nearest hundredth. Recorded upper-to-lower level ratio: 0.87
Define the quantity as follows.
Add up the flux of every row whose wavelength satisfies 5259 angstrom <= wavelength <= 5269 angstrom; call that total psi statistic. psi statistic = 60.6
